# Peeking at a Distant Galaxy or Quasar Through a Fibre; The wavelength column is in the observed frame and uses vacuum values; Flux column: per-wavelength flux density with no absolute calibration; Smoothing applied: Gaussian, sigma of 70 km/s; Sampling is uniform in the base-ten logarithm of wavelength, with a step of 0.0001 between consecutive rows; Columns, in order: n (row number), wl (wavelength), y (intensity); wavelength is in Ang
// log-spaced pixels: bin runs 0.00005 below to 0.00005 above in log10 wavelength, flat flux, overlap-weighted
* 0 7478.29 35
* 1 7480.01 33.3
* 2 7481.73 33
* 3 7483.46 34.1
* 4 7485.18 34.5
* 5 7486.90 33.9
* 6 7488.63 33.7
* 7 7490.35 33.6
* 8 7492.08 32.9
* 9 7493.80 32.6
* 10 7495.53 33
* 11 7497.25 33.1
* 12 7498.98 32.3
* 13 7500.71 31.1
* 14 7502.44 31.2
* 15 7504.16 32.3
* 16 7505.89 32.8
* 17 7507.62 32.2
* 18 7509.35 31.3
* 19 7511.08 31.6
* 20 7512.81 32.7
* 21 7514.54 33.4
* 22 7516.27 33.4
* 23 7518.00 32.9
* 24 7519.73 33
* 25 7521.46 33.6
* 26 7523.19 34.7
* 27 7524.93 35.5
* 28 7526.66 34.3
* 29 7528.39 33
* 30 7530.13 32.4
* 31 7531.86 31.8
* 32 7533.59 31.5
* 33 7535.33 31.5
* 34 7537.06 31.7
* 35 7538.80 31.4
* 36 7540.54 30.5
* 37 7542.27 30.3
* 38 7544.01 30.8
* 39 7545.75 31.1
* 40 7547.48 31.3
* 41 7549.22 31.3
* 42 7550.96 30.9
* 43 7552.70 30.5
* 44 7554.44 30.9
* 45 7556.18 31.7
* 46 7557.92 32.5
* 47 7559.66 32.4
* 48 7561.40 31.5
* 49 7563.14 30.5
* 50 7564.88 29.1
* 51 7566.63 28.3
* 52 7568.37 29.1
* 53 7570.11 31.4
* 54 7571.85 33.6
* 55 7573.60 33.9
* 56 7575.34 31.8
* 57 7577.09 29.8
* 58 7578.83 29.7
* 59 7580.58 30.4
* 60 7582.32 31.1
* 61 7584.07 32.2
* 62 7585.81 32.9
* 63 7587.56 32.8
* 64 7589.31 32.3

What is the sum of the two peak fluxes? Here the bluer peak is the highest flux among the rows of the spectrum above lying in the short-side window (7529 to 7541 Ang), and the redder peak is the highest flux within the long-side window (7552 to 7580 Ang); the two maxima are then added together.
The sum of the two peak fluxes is 66.3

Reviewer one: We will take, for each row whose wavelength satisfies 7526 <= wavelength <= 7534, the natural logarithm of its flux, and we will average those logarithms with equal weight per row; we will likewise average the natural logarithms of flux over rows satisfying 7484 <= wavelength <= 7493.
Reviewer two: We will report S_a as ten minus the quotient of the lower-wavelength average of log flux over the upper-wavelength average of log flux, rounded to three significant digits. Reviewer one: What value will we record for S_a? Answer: 8.99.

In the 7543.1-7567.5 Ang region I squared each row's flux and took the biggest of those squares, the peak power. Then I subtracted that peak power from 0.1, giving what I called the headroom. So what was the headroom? -1056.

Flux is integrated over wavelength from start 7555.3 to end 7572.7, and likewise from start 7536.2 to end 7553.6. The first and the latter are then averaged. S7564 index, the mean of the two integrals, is 539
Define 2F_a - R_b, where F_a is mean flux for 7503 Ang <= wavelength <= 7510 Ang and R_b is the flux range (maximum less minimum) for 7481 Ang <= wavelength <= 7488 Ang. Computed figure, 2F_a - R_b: 63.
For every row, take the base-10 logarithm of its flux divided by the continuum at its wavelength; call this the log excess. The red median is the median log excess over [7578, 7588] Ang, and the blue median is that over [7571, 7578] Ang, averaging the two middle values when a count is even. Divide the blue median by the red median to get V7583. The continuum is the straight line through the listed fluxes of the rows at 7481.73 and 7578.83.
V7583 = 1.3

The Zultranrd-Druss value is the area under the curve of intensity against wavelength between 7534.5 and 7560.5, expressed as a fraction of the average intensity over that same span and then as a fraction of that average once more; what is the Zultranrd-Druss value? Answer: 0.83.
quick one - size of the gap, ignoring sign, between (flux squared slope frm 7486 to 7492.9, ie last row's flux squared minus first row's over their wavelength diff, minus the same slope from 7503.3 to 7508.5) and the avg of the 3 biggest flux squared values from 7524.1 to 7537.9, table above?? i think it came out 1186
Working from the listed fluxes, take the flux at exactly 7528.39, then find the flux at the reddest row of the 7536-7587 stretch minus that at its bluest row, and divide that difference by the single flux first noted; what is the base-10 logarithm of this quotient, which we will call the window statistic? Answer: -1.44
